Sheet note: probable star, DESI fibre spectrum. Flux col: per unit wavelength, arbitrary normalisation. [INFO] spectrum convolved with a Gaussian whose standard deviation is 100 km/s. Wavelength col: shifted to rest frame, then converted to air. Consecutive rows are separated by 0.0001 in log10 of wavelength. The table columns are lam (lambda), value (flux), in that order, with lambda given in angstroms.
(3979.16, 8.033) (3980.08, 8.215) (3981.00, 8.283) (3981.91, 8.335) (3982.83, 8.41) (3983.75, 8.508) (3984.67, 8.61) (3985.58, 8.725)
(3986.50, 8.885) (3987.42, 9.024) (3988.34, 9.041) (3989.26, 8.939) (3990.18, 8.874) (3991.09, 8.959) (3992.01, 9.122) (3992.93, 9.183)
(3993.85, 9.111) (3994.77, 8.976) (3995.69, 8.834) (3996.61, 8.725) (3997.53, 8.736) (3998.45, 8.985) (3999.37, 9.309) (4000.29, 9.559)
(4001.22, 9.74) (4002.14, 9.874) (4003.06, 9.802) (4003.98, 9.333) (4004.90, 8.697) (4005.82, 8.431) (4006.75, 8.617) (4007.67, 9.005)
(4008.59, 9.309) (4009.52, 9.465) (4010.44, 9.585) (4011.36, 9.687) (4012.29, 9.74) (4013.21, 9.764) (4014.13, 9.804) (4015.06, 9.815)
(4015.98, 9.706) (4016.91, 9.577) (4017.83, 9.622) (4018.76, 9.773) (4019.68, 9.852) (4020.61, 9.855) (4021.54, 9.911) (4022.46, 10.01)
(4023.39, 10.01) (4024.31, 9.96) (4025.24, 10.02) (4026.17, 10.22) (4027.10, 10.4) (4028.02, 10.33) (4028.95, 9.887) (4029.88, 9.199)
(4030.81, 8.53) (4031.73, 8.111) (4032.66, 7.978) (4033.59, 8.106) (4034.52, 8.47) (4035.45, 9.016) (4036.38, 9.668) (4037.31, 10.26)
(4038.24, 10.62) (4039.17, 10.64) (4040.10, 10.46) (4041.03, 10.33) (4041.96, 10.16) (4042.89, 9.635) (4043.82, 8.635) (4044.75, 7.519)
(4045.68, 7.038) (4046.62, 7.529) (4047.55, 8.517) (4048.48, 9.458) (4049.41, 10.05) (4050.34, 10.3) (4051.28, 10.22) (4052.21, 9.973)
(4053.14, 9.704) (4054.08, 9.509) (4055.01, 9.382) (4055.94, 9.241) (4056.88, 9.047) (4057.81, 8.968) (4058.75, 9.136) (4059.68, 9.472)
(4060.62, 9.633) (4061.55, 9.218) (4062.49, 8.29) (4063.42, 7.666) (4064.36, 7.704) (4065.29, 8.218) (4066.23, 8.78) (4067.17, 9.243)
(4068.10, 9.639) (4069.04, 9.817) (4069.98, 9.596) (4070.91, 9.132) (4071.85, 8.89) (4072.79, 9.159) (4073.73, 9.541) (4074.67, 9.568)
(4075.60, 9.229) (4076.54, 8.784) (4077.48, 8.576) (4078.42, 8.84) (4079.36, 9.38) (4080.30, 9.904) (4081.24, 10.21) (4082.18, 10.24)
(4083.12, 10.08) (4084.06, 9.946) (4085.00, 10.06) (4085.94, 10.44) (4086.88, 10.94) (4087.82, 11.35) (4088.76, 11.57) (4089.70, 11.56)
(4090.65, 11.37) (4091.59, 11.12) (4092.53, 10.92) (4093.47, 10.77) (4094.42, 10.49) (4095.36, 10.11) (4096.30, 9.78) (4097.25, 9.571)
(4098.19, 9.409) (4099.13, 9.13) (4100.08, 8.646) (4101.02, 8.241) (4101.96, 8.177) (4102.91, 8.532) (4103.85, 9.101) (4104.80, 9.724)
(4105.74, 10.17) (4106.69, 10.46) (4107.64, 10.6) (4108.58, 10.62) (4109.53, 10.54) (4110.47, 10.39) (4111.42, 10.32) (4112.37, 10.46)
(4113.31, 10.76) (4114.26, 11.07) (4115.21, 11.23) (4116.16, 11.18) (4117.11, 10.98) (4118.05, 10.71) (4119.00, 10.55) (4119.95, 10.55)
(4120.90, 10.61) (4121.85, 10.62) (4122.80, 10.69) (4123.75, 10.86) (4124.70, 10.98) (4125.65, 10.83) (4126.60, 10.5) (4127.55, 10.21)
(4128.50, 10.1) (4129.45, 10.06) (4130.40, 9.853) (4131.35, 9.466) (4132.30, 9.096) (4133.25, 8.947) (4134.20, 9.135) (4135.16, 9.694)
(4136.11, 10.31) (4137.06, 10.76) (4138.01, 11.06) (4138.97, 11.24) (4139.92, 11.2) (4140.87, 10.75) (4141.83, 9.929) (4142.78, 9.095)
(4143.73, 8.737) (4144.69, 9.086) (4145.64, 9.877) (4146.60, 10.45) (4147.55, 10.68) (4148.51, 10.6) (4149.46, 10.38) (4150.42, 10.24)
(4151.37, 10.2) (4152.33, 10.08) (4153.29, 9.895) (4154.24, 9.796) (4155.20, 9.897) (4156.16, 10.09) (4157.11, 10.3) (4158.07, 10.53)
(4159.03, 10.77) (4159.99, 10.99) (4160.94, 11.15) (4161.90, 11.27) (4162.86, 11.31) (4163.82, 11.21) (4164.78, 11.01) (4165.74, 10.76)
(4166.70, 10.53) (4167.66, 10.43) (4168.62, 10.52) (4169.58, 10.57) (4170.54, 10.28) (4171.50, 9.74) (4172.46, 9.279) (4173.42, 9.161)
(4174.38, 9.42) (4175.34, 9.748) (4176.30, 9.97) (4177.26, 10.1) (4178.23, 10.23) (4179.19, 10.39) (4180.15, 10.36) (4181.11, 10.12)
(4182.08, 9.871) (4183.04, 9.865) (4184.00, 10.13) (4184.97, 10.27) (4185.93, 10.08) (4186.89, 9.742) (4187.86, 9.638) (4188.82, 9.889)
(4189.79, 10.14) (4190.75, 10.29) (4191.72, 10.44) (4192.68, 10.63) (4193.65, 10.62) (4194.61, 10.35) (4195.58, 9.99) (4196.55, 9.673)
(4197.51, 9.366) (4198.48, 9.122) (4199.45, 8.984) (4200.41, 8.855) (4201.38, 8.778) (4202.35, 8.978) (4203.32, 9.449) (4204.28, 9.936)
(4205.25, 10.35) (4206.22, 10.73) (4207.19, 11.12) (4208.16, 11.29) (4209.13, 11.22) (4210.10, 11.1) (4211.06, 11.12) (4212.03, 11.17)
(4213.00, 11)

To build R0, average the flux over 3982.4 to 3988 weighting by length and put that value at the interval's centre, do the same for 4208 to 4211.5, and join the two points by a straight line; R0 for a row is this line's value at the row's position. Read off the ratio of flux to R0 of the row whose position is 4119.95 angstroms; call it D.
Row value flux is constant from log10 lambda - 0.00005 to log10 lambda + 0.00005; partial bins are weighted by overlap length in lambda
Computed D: 1.03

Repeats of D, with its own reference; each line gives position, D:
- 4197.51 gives 0.85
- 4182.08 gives 0.91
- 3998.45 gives 1.02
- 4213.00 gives 0.98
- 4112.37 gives 1.03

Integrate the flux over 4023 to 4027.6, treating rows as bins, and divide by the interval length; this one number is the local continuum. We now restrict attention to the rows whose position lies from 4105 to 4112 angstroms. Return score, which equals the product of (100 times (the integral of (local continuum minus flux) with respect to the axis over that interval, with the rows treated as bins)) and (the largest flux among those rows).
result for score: -2072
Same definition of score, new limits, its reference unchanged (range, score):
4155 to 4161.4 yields -3014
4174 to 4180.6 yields 667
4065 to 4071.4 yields 5691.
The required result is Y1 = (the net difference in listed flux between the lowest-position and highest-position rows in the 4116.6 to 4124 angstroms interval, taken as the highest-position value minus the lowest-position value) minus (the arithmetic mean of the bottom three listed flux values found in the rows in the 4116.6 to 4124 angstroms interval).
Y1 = -10.7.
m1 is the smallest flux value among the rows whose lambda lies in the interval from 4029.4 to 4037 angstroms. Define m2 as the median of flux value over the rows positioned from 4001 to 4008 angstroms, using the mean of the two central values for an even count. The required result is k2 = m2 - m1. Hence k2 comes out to 1.2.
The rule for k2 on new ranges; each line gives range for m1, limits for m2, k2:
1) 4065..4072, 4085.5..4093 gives 3.0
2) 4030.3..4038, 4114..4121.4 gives 2.9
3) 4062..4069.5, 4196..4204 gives 1.4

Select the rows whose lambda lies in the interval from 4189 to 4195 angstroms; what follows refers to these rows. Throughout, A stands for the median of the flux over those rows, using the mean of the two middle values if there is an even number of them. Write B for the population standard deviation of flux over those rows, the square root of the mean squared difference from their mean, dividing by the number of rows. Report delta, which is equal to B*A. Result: 1.8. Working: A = 10.4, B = 0.18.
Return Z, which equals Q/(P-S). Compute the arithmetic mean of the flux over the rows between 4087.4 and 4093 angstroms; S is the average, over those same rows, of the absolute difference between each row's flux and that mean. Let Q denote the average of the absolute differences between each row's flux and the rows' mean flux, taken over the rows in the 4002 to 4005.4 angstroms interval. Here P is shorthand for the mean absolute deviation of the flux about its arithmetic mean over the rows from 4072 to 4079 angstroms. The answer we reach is 4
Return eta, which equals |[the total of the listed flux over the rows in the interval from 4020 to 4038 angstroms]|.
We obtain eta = 180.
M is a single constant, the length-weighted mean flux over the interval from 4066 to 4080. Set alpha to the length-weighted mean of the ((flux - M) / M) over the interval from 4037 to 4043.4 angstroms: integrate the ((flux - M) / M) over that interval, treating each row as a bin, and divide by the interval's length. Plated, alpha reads 0.115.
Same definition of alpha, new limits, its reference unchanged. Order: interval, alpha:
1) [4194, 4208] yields 0.055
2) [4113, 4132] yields 0.146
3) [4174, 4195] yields 0.095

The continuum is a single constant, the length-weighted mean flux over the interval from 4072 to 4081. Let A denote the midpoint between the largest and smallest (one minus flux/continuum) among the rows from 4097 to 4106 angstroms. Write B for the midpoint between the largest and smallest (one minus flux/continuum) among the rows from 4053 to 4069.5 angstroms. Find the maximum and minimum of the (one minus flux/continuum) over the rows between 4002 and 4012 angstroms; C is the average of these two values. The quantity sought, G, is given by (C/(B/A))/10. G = 0.000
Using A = 0.006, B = 0.05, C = 0.01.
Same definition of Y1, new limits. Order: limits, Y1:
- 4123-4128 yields -11.2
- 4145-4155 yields -9.9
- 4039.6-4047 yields -10.3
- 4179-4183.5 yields -10.5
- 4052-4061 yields -9.4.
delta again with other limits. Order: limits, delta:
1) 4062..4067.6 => 4.6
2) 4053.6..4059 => 1.7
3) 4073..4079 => 3.4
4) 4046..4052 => 9.9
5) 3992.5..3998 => 1.6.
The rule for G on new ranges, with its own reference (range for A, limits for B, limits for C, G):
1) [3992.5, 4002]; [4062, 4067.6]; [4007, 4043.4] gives 0.000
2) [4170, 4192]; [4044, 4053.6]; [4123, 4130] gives 0.014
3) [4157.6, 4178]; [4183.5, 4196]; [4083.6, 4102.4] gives -0.008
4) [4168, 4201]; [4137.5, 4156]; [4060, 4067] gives 0.004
